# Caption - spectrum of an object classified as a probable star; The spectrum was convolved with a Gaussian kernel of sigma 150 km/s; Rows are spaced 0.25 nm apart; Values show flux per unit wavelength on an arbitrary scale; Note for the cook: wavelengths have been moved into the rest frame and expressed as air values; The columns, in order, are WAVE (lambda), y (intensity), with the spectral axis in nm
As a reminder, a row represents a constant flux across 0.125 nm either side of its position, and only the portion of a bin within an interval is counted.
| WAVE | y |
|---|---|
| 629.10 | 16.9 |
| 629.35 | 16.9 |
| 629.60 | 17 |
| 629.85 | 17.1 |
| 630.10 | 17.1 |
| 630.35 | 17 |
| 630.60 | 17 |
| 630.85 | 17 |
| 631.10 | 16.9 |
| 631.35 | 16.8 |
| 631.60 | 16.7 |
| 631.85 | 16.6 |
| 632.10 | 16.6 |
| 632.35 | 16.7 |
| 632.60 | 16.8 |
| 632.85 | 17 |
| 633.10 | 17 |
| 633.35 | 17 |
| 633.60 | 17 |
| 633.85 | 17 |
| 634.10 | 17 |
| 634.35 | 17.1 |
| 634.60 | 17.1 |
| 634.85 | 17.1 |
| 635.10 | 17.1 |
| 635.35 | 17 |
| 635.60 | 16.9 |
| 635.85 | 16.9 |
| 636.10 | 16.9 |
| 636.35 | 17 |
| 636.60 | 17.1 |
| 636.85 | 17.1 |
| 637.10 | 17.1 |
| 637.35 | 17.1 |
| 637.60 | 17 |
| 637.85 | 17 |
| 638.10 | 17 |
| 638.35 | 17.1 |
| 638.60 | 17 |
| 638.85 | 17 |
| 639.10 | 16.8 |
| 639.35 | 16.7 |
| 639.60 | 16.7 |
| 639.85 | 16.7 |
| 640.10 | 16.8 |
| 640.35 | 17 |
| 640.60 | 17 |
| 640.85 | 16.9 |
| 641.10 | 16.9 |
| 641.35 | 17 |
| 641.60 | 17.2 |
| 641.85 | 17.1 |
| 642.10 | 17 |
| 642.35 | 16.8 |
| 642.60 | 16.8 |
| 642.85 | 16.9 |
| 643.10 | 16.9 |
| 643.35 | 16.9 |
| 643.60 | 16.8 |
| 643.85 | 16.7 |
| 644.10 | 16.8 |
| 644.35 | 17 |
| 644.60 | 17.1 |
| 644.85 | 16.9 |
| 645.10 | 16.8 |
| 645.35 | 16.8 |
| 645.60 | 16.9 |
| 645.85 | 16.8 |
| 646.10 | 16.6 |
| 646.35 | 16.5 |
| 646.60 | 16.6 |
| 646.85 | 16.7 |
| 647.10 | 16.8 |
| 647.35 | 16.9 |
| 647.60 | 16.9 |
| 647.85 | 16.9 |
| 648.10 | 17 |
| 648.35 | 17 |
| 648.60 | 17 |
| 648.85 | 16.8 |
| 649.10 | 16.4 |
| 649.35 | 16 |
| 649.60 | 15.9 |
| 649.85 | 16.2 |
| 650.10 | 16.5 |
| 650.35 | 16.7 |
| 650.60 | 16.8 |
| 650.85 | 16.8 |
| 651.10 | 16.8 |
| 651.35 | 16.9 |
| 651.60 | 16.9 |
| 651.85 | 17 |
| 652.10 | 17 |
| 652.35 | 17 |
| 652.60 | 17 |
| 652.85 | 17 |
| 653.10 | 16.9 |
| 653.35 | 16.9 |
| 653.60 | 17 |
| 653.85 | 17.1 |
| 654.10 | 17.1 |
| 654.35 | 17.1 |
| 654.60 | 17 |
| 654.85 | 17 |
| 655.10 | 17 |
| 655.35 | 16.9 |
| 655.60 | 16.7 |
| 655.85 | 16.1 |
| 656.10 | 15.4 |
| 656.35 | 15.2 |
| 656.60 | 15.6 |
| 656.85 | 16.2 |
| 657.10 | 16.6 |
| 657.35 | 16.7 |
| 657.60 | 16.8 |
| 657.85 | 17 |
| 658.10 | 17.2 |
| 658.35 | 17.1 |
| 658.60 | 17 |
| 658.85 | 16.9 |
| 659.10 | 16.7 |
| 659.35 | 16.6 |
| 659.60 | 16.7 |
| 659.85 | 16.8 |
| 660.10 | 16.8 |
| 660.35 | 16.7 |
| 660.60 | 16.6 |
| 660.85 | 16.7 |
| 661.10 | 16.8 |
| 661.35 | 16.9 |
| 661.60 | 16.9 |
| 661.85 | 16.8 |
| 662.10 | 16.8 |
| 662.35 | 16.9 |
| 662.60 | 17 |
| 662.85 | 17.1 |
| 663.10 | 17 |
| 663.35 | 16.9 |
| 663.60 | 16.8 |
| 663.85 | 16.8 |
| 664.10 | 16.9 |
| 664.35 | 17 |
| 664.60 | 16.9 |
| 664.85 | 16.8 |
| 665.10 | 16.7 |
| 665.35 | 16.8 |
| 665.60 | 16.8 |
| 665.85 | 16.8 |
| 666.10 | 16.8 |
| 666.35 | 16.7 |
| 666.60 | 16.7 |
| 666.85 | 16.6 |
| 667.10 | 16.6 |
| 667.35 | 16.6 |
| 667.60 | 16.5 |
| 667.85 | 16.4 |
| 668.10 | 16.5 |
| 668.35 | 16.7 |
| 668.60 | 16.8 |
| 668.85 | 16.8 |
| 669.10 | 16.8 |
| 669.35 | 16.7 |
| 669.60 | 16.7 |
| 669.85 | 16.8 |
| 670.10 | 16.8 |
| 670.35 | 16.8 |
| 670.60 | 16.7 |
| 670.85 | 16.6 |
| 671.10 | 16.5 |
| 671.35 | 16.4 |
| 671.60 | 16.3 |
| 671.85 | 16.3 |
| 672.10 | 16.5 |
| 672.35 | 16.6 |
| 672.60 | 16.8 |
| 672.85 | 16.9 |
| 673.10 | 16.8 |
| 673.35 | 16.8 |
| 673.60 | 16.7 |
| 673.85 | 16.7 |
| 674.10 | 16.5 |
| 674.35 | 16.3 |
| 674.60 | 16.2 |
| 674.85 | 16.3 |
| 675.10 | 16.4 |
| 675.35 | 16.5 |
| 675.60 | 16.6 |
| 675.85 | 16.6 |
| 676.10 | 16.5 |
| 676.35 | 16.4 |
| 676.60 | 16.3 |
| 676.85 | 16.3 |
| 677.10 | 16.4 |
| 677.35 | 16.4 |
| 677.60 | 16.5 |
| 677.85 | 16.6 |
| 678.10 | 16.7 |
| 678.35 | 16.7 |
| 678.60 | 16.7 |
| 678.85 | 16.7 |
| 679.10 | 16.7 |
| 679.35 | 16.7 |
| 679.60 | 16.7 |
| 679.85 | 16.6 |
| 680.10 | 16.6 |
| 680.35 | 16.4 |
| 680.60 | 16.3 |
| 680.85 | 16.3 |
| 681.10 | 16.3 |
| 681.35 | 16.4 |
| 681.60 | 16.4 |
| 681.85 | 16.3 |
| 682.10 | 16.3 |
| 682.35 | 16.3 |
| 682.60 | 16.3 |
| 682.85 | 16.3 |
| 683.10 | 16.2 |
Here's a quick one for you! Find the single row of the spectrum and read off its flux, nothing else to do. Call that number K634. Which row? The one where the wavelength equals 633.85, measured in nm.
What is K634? 17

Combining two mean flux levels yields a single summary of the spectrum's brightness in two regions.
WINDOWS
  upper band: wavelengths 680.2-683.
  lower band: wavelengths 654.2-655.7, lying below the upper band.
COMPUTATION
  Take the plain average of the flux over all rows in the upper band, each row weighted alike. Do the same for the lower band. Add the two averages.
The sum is 33.3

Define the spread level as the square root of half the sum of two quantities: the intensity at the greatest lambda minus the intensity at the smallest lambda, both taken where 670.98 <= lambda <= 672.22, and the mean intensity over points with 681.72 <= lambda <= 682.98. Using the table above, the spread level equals 2.85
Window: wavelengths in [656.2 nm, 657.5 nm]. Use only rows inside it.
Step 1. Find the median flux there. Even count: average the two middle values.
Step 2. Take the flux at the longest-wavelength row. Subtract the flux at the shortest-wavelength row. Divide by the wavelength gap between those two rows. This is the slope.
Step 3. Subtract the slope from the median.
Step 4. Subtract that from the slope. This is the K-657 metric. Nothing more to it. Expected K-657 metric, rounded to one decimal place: -13.2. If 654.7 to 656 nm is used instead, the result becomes -18.7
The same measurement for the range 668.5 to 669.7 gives -17.0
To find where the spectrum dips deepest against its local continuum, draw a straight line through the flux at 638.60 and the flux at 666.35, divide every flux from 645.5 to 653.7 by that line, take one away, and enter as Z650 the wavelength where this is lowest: 649.60 nm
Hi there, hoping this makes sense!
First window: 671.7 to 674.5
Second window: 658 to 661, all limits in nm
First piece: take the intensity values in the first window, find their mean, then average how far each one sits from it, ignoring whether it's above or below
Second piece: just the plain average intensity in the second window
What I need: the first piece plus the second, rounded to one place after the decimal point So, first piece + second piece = 17.0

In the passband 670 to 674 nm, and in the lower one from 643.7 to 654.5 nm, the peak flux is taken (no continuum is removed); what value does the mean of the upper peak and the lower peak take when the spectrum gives 17.0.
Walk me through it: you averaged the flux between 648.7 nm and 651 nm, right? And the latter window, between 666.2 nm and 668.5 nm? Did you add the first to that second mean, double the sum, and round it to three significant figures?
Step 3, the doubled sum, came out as 66.1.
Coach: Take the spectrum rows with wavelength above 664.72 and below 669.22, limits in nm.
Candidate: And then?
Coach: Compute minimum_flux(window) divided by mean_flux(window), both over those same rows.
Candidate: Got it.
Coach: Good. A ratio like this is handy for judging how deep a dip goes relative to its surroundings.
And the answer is 0.983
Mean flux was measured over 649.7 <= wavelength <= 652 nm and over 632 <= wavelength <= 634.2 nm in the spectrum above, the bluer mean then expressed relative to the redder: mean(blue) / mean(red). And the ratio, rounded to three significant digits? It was 1.01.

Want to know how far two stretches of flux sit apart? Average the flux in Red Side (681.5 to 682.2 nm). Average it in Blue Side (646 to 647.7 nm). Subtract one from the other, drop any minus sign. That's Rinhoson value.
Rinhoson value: 0.38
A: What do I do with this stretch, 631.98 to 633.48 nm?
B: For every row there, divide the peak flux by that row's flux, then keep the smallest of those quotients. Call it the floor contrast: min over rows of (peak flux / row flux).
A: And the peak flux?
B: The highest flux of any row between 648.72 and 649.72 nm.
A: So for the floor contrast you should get 0.99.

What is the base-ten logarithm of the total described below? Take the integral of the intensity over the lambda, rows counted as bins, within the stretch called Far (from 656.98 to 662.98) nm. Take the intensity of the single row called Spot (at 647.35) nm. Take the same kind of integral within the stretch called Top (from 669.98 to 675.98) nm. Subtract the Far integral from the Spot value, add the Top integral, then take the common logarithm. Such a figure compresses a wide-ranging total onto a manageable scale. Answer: 1.18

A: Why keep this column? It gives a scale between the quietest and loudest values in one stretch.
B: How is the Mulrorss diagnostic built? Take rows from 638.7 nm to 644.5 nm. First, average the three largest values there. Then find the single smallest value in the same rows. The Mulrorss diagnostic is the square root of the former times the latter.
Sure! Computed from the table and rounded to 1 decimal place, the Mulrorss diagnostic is 16.9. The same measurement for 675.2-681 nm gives 16.5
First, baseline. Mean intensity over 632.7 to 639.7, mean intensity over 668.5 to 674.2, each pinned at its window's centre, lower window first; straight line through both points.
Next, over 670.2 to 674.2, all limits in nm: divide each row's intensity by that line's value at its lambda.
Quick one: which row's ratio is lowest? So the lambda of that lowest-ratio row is 671.60 nm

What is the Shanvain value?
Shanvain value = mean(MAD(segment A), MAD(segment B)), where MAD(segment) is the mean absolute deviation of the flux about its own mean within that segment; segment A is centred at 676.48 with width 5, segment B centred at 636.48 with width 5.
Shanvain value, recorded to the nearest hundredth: 0.10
